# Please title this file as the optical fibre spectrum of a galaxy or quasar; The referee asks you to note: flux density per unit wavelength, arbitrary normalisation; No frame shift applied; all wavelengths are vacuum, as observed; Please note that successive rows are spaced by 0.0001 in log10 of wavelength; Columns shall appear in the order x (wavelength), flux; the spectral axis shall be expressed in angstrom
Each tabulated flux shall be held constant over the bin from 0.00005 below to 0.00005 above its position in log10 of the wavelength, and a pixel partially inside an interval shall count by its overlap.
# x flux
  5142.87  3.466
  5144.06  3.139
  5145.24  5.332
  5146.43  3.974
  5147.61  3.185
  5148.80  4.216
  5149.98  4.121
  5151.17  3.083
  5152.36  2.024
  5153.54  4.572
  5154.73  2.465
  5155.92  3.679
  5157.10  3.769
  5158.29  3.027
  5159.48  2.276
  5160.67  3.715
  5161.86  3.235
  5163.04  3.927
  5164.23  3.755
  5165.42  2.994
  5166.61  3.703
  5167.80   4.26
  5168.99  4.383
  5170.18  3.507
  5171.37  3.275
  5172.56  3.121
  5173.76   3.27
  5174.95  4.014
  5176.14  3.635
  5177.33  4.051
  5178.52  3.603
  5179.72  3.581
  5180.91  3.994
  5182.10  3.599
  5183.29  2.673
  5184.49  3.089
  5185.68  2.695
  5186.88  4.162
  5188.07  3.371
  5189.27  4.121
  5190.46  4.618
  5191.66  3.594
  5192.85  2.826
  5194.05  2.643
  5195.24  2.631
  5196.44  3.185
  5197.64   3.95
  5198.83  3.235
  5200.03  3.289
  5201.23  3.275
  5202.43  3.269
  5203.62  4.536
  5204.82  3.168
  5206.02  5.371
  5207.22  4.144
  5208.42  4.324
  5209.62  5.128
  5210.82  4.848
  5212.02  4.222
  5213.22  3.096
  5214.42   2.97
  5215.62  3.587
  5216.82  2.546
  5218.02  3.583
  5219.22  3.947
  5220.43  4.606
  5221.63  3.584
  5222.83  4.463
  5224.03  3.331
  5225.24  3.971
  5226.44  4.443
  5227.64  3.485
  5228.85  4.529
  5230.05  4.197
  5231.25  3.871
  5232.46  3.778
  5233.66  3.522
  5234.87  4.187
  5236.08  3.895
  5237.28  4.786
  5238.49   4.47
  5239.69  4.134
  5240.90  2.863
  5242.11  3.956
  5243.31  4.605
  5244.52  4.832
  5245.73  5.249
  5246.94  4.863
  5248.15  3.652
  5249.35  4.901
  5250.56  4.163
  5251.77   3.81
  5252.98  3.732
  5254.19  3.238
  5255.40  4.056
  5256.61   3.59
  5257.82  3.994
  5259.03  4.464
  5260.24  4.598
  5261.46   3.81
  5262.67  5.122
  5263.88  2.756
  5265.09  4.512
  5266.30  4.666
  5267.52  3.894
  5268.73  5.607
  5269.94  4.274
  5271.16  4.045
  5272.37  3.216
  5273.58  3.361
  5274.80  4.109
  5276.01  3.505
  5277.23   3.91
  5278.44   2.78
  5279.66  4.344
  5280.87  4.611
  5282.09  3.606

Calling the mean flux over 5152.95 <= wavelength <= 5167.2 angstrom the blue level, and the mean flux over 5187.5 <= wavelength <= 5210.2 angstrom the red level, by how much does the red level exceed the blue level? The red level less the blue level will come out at 0.29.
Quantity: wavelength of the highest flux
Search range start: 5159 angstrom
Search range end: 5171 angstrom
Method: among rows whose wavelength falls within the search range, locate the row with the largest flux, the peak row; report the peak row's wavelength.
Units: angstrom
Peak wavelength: 5168.99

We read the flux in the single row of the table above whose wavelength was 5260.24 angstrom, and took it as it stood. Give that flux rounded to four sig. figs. 4.598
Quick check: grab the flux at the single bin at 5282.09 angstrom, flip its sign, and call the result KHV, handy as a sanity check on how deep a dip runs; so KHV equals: -3.6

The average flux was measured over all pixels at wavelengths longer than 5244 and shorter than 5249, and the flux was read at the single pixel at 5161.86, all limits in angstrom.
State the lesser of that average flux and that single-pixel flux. 3.2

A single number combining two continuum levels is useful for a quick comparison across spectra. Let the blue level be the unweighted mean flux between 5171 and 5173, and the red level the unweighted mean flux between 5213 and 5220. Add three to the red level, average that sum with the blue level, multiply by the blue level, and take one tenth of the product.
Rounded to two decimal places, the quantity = 1.52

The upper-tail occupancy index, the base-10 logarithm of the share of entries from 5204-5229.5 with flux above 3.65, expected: -0.24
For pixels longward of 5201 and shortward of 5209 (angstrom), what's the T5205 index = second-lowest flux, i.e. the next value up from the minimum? 3.269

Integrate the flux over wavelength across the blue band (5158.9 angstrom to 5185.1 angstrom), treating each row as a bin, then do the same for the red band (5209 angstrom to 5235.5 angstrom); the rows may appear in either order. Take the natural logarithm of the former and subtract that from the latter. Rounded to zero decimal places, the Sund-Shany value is 99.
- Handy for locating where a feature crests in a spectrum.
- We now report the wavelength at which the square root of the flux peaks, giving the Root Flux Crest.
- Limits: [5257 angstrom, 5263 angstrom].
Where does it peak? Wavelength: 5262.67 angstrom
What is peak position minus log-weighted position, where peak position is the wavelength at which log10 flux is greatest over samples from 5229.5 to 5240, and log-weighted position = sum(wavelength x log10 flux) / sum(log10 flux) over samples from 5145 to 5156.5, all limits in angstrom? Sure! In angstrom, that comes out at 87.0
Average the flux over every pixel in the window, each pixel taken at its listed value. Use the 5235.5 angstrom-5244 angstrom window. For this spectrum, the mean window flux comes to 4.1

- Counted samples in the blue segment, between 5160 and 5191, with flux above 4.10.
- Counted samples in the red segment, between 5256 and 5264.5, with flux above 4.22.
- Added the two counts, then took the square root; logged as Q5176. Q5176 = 2.8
